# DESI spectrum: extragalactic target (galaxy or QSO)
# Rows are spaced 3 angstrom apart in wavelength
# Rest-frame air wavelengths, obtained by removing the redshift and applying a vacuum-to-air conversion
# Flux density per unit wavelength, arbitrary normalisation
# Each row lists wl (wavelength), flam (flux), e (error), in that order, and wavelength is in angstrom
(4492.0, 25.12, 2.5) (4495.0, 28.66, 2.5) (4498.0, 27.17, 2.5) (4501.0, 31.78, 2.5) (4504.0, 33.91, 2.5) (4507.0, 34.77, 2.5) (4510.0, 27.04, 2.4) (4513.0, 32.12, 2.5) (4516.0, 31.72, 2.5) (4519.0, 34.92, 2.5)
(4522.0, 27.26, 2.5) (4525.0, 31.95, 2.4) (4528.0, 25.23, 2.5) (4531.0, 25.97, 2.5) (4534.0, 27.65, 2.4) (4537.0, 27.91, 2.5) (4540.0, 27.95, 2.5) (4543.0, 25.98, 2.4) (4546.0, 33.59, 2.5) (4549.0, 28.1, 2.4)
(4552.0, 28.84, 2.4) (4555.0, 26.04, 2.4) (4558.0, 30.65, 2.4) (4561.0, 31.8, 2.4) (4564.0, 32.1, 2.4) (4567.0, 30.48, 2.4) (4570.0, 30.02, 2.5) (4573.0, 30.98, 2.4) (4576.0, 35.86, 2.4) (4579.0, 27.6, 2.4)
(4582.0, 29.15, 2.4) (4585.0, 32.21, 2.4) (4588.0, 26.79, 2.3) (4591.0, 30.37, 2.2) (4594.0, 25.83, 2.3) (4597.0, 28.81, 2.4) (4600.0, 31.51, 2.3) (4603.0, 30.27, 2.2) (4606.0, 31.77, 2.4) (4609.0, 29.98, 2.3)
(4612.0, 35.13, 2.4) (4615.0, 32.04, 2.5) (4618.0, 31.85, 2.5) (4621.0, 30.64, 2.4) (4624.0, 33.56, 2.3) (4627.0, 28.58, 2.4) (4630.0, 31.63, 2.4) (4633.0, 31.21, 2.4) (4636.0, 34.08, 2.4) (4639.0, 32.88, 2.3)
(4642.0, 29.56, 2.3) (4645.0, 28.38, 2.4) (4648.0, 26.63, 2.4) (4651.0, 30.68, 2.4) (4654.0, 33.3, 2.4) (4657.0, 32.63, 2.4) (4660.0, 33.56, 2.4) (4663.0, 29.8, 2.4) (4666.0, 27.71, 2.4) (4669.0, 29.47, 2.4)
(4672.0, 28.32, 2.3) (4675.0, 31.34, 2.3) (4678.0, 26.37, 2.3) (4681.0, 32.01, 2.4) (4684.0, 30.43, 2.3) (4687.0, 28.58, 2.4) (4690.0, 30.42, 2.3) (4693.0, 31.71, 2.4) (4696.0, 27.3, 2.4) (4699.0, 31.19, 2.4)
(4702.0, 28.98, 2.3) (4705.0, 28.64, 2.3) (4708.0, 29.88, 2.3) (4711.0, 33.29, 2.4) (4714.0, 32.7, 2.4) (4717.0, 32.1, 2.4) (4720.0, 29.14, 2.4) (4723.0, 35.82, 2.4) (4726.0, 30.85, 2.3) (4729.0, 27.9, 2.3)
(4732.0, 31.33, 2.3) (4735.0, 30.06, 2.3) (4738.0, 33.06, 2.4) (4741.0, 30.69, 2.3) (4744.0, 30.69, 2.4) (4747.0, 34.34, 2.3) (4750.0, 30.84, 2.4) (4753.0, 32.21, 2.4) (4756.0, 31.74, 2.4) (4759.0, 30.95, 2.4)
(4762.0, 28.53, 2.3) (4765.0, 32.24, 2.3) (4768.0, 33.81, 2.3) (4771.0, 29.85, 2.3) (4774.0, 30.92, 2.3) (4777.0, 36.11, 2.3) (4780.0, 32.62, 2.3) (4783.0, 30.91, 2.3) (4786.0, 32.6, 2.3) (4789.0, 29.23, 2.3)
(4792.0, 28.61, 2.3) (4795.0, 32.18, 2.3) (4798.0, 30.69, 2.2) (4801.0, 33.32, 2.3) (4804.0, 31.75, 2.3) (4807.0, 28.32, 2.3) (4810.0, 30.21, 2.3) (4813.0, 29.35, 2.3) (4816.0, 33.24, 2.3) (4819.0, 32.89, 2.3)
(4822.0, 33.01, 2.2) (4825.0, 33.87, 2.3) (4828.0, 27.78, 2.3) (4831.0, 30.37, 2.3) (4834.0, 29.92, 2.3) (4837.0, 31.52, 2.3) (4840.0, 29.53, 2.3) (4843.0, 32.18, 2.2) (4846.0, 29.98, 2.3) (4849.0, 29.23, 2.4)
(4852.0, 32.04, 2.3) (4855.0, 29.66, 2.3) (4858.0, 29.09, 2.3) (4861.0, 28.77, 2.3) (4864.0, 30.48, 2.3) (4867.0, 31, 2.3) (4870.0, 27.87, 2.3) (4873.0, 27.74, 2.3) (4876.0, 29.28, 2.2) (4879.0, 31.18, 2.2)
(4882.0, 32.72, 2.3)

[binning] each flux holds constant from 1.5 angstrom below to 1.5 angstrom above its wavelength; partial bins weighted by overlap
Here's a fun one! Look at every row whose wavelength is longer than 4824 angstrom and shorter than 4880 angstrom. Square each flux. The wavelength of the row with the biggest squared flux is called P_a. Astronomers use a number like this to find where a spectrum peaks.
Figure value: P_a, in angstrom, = 4825.0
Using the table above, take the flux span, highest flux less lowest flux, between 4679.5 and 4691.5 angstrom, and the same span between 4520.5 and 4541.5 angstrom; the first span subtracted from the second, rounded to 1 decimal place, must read 3.3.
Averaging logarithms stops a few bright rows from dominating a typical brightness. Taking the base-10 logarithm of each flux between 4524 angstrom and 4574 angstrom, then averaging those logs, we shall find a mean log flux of 1.46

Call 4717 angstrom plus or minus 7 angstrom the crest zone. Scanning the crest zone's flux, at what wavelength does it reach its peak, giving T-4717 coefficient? 4723.0 angstrom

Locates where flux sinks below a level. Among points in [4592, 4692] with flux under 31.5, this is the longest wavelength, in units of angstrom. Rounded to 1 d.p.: 4690.0 angstrom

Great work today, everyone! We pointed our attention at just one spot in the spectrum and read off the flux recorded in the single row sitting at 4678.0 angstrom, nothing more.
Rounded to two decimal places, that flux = 26.37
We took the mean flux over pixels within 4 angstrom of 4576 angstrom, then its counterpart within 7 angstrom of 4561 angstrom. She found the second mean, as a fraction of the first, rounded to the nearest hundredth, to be 0.96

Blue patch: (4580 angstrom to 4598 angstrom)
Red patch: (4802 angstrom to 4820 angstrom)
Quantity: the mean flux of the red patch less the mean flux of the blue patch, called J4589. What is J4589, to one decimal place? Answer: 2.1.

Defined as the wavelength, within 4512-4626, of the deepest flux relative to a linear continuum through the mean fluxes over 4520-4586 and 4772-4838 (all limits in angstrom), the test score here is 4528.0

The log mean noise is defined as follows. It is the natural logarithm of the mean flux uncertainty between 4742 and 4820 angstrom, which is 0.840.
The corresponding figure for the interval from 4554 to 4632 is 0.866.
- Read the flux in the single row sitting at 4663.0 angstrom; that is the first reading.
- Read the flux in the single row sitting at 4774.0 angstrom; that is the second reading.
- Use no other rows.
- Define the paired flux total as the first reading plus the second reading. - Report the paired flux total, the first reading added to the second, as 60.7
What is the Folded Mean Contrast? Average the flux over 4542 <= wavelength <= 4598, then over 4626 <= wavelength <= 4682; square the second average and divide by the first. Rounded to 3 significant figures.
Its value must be 31.1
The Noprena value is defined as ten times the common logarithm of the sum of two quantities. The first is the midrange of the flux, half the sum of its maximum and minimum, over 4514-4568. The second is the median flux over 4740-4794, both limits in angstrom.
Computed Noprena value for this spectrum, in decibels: 17.9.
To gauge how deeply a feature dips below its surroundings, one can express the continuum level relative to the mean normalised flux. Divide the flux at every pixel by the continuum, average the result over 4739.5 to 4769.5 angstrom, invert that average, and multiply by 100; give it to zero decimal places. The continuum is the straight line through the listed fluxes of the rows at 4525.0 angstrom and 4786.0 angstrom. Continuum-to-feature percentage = 103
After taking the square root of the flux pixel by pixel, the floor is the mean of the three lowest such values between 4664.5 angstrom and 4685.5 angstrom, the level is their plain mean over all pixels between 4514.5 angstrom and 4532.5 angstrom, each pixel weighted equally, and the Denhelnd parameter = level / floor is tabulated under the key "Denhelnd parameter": 1.035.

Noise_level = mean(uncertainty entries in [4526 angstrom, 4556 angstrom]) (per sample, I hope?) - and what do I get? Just 2.45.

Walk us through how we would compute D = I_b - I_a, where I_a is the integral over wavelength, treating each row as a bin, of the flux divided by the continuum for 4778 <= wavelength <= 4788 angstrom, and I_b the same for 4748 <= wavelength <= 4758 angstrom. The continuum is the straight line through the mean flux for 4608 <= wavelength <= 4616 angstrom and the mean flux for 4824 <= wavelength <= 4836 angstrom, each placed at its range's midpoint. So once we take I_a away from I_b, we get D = -0.2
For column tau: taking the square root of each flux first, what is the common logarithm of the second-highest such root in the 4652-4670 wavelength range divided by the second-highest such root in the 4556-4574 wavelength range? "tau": 0.010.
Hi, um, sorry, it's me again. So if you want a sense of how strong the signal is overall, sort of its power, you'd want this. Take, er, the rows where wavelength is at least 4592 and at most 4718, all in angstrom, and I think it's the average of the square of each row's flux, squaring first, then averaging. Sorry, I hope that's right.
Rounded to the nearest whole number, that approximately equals 940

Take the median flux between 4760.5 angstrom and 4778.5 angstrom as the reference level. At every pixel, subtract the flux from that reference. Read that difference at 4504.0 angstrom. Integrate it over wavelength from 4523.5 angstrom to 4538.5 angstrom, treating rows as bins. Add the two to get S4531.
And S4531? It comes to 55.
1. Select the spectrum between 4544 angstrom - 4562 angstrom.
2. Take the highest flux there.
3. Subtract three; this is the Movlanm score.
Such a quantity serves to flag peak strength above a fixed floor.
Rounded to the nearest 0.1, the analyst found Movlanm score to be 30.6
